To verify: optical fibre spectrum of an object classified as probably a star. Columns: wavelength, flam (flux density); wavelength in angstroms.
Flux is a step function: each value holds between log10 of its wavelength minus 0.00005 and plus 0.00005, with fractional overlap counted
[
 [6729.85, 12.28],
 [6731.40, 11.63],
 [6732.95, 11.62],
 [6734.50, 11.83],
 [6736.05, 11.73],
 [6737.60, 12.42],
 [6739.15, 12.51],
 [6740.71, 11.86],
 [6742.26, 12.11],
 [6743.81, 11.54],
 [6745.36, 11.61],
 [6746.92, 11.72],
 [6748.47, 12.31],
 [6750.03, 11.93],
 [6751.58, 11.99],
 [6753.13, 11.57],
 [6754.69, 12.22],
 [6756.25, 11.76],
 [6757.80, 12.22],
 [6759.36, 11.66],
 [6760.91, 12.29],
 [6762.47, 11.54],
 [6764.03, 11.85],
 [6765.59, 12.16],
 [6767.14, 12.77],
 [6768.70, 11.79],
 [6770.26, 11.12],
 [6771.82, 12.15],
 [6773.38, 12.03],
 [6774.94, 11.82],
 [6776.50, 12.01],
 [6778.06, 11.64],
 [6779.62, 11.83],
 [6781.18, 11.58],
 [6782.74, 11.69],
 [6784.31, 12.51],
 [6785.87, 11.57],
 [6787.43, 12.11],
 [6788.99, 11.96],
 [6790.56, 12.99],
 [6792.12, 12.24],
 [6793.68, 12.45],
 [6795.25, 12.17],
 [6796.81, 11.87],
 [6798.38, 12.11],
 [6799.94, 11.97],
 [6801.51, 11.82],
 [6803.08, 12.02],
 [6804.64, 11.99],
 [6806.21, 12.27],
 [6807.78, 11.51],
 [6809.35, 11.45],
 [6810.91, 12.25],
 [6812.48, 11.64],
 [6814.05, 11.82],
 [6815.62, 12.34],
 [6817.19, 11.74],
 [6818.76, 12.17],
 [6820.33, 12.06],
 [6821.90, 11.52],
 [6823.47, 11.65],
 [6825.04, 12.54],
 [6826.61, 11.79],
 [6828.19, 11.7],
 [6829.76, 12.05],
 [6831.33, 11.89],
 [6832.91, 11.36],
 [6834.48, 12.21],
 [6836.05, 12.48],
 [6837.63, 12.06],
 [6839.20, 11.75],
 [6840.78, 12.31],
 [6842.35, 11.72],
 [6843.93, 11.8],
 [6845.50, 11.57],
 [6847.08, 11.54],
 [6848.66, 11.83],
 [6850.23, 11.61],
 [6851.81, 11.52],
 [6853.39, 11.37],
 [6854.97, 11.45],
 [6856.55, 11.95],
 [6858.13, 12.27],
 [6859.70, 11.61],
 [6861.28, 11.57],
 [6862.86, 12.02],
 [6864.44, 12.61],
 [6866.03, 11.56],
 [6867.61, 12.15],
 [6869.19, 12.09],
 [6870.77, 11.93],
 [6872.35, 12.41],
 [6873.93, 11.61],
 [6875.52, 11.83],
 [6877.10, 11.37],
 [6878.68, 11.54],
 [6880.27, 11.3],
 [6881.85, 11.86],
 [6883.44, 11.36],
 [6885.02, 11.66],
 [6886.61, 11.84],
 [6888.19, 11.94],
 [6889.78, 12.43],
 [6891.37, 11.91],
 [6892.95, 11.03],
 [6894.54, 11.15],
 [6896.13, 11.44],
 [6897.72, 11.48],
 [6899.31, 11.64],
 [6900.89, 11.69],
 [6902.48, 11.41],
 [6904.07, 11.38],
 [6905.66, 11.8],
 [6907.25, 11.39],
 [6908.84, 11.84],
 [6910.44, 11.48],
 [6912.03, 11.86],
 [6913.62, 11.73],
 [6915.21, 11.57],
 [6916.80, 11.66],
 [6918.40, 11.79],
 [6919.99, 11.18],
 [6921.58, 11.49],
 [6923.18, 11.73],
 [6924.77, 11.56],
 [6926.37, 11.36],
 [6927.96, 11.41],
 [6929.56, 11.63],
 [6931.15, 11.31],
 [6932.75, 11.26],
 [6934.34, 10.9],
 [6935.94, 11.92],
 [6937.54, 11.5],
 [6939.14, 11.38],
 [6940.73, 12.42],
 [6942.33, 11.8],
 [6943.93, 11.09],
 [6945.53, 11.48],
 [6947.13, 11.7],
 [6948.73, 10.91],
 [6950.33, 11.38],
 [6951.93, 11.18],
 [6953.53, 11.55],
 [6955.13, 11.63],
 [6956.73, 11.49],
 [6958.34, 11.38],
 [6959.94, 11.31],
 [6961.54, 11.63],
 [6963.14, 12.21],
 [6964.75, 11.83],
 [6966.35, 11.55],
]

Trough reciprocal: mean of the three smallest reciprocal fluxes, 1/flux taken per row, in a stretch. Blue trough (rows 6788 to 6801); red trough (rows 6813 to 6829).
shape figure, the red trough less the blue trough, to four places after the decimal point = 0.0013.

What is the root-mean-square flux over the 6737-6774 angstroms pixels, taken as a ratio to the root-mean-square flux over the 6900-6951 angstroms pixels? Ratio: 1.038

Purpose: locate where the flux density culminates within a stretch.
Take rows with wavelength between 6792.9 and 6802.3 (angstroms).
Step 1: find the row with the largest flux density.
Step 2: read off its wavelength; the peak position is 6793.68 angstroms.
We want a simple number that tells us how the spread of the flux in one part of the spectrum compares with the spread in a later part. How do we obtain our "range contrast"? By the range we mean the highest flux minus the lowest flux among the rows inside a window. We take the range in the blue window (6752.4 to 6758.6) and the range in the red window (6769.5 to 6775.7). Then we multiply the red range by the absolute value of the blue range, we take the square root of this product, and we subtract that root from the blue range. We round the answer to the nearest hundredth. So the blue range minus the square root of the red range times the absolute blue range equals -0.17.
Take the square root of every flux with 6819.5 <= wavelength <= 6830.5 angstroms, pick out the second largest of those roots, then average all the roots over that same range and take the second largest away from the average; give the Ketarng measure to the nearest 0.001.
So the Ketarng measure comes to -0.023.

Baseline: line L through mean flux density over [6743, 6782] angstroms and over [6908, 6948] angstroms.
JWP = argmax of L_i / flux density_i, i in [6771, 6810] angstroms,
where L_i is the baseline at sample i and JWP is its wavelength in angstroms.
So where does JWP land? 6809.35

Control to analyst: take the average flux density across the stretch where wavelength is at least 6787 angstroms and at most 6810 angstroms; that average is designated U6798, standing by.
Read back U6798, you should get 12.1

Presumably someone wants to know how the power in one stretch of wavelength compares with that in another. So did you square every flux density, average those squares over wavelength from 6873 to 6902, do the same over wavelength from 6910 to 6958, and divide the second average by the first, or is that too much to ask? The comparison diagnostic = 0.982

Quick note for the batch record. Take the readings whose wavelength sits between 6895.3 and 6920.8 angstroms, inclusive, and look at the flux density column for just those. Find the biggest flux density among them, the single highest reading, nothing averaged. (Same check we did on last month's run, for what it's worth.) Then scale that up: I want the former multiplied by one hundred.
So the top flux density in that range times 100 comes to 1186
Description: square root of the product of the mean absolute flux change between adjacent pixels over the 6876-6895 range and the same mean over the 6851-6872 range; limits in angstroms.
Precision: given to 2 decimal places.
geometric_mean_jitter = 0.38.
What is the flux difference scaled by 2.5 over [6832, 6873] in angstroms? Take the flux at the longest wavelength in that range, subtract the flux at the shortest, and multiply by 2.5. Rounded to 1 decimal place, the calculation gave 2.6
